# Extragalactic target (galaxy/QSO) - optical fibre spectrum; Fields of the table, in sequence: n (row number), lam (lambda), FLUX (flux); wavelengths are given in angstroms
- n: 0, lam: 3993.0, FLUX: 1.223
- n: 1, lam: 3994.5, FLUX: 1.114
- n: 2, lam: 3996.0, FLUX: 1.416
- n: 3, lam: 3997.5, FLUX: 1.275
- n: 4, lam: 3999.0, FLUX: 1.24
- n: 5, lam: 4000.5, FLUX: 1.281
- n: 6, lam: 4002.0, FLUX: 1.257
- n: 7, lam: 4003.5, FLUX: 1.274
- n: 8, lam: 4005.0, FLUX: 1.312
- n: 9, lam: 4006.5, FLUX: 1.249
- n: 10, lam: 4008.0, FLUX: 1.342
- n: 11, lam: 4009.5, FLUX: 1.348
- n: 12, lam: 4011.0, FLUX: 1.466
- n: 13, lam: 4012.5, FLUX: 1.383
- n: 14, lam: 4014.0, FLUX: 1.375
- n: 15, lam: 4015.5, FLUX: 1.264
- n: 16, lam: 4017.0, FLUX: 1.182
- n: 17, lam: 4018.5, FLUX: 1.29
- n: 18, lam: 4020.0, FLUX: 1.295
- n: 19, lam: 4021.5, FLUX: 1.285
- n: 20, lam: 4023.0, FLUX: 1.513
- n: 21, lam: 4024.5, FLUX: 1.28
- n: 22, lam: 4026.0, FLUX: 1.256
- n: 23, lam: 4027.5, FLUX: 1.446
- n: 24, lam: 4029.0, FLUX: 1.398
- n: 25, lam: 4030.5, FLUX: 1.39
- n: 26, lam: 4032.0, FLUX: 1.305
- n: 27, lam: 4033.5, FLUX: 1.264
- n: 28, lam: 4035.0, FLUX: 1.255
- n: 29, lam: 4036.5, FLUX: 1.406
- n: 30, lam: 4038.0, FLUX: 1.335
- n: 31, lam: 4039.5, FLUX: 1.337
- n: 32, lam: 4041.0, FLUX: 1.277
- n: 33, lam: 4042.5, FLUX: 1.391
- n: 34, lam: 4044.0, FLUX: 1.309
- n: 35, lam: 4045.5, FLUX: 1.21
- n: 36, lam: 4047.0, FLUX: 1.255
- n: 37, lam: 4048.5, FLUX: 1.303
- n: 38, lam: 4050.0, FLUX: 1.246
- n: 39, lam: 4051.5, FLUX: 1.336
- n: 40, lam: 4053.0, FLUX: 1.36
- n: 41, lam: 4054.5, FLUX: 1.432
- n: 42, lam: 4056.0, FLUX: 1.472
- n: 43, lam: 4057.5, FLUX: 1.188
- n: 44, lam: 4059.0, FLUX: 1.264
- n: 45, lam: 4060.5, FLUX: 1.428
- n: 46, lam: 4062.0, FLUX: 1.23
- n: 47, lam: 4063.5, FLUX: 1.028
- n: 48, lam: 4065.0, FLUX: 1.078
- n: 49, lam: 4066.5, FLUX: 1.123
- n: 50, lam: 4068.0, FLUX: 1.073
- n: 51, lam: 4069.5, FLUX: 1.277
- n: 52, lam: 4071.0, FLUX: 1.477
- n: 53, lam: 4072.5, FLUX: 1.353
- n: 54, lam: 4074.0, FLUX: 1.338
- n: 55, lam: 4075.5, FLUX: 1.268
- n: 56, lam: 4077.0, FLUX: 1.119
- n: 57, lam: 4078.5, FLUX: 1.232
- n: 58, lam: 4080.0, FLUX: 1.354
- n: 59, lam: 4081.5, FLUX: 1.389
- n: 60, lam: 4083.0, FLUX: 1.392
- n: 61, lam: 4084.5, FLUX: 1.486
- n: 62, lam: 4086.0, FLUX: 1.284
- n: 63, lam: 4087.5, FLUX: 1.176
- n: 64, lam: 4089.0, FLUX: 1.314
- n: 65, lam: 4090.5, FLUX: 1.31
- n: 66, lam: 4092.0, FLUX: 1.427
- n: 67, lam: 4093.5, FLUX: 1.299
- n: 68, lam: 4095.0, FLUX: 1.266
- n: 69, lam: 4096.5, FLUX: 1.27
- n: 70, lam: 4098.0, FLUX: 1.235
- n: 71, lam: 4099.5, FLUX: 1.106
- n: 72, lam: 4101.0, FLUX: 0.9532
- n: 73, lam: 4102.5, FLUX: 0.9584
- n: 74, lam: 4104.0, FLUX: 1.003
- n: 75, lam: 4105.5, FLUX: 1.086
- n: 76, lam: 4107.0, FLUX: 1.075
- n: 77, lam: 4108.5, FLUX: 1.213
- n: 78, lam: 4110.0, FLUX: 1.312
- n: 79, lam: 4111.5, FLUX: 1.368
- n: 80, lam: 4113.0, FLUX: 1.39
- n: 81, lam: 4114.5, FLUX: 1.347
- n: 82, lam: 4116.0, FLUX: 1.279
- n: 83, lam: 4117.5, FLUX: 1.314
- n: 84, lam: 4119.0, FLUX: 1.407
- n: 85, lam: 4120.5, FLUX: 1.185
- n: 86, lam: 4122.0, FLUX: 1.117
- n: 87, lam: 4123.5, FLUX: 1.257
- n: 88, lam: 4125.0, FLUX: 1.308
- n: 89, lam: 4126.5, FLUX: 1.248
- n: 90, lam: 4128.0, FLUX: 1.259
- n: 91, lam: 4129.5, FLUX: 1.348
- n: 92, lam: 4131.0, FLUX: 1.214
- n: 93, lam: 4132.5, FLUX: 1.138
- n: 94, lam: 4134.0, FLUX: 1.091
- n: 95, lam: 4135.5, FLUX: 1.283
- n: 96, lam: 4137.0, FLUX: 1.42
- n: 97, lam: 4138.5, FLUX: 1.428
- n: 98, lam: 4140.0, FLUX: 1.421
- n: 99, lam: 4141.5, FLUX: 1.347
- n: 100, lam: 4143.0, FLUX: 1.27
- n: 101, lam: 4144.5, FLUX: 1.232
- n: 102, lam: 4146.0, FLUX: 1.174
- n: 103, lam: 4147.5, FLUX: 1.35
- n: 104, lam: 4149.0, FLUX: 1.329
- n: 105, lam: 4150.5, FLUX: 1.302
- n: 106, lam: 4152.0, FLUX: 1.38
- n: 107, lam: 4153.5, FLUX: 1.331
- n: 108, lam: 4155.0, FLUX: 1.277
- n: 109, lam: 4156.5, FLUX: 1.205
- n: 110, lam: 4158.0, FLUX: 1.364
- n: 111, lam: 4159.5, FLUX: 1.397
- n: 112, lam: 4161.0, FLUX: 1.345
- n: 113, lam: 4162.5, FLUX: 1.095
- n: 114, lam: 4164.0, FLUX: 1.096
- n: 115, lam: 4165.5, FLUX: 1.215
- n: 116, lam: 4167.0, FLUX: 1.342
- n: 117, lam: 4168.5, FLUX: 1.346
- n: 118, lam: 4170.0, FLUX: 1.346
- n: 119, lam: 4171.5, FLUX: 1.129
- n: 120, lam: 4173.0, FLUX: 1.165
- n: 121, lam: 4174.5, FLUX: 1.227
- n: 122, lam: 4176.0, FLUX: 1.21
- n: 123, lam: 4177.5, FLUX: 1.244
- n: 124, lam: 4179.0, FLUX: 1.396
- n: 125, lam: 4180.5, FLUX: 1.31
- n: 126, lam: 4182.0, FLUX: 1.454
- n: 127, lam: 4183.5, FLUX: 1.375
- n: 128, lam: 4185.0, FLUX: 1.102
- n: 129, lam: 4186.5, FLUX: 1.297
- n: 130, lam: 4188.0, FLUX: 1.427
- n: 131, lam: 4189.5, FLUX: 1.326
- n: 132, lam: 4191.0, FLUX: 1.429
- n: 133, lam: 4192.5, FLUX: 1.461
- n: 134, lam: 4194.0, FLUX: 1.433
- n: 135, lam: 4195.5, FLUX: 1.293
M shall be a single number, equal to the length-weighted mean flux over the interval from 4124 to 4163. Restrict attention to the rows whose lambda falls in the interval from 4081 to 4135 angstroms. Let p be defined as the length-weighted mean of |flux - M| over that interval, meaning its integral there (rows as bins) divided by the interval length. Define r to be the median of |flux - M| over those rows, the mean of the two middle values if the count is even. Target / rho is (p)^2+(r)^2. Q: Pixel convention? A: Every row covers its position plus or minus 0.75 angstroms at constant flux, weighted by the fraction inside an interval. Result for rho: 0.017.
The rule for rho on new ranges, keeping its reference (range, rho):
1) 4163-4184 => 0.015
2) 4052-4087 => 0.023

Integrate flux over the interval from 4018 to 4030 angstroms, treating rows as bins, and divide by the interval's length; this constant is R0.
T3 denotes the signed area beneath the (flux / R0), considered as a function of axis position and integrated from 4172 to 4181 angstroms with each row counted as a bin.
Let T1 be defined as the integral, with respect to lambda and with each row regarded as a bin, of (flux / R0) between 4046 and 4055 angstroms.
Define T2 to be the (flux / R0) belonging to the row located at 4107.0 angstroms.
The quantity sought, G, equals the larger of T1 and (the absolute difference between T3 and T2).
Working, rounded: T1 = 8.8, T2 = 0.80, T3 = 8.4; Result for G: 8.8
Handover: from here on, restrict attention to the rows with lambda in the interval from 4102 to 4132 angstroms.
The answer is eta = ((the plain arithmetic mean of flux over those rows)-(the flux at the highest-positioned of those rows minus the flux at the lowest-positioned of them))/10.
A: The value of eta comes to 0.098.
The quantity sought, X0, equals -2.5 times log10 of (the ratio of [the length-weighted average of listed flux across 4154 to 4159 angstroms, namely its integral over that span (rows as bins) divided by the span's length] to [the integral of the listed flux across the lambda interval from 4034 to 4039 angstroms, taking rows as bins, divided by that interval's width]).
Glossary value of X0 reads 0.03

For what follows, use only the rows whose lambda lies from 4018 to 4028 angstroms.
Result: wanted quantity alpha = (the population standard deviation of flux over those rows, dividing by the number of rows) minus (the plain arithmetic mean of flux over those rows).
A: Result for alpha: -1.25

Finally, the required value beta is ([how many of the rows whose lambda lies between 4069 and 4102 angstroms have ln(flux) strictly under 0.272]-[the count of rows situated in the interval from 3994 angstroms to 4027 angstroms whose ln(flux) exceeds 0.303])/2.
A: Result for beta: 4.0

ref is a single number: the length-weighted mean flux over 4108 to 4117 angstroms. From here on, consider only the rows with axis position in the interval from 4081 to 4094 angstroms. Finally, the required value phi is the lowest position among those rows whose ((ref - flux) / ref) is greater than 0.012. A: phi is 4086.0 angstroms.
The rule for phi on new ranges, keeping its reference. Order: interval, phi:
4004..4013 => 4006.5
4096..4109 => 4096.5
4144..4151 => 4144.5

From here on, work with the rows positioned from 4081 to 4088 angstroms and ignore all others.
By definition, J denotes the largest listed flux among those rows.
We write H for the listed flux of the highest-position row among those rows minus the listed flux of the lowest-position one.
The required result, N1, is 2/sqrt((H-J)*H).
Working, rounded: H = -0.21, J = 1.486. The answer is 3.3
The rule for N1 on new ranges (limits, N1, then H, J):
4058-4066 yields 3.7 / -0.19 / 1.428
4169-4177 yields 4.5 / -0.14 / 1.346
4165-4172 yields 5.7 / -0.09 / 1.346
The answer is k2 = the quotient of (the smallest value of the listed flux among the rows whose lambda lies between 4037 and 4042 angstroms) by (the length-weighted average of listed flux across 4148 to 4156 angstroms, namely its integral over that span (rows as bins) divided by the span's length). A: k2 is 0.97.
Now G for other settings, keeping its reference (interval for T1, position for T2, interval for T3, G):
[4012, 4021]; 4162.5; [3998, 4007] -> 8.7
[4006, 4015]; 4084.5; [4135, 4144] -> 9.1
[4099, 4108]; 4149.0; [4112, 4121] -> 7.9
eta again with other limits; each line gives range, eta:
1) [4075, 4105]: 0.151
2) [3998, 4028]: 0.111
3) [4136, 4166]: 0.150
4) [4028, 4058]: 0.153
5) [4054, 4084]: 0.132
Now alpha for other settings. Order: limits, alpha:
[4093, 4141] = -1.11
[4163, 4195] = -1.19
